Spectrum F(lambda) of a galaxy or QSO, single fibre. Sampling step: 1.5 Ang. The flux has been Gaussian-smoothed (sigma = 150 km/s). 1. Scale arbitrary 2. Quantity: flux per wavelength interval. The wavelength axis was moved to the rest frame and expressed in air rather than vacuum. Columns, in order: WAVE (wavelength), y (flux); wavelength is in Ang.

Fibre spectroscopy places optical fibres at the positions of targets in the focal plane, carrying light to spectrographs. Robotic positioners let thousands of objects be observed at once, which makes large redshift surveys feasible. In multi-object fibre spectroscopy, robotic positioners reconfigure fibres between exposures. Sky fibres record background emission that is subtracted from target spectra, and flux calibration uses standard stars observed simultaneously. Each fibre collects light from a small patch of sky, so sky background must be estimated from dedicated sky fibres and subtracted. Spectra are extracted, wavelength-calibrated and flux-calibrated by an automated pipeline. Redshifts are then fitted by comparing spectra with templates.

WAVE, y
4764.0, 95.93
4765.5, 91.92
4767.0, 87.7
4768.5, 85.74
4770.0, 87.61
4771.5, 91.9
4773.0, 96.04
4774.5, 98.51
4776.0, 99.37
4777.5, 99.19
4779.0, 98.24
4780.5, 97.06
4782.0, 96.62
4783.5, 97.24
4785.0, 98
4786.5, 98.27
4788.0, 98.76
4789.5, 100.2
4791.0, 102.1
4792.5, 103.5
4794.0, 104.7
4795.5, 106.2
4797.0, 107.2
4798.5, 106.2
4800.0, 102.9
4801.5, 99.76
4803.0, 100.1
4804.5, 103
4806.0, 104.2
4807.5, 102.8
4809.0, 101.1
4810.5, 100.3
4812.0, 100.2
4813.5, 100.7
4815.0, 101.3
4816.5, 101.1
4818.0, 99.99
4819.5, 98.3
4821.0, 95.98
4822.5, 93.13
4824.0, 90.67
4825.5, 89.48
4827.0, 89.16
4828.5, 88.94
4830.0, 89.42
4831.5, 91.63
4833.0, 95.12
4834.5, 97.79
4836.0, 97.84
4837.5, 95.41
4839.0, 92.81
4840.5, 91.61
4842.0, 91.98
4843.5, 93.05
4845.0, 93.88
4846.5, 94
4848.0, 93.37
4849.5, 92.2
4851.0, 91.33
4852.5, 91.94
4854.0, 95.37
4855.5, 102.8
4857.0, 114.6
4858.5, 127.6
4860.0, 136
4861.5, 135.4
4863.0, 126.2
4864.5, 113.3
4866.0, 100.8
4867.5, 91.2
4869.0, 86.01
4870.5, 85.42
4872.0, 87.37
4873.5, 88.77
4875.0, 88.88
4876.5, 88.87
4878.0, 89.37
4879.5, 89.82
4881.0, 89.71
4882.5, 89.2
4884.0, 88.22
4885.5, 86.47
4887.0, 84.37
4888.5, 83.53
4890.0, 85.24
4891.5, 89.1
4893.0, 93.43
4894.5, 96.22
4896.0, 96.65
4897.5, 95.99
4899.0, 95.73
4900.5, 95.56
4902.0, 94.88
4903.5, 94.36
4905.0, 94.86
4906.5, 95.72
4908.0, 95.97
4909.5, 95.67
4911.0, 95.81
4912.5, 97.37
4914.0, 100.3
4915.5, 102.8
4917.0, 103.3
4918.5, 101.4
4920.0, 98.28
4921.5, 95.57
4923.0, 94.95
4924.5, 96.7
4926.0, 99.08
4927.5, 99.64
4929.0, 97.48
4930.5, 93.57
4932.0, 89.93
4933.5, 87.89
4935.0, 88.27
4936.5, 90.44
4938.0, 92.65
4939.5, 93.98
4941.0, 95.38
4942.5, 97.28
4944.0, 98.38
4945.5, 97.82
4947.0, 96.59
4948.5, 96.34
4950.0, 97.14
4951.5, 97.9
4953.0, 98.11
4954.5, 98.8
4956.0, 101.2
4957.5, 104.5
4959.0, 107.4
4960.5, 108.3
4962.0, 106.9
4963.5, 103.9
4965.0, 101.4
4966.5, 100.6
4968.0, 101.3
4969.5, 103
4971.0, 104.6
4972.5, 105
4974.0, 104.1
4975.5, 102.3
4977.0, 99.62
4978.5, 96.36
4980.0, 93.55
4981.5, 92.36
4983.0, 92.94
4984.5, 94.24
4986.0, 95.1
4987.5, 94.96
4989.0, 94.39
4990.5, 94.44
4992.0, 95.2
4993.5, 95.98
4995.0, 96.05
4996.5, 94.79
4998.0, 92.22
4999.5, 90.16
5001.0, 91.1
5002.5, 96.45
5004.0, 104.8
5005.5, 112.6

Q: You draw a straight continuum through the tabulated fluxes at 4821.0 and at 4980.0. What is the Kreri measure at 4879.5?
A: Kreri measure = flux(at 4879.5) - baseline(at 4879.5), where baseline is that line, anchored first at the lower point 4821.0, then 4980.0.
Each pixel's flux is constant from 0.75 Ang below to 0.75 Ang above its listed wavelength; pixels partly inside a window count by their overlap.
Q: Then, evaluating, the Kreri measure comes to -5.3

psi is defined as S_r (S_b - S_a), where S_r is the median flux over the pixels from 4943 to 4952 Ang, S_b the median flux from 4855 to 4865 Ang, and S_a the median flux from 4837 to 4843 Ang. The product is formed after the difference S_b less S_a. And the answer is 3295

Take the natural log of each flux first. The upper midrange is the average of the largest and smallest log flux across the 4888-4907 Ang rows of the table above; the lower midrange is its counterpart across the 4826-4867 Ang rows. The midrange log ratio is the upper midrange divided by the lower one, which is 0.96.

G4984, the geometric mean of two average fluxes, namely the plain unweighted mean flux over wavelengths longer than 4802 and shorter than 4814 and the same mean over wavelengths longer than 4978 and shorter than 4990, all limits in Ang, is 97.8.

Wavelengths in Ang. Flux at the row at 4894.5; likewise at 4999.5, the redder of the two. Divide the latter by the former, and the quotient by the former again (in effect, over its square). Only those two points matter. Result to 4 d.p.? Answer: 0.0097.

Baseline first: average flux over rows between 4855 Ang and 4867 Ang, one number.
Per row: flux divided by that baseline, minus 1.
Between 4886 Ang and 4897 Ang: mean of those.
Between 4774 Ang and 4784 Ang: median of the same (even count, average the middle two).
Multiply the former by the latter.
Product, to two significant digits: 0.044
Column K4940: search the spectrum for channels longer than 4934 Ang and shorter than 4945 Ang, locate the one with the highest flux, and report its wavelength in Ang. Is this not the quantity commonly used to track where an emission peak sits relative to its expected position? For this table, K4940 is 4944.0 Ang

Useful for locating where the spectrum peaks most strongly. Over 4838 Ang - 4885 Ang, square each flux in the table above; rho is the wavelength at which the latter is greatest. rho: 4860.0 Ang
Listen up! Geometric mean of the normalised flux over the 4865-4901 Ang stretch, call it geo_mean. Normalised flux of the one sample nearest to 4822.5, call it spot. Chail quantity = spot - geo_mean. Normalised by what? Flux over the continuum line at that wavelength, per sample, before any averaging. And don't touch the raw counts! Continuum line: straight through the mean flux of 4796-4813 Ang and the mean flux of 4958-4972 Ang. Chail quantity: 0.03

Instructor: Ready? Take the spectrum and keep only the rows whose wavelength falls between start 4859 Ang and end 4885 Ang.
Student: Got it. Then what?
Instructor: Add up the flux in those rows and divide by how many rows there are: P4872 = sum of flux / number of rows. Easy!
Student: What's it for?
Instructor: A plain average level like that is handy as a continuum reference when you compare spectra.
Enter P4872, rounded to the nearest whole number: 99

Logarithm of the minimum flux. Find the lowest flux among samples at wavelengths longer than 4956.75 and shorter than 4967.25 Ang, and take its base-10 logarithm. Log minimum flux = 2.00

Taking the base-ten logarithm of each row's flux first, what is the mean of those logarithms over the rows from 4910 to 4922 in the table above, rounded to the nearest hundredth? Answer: 2.00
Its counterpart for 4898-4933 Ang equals 1.99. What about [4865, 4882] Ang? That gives 1.95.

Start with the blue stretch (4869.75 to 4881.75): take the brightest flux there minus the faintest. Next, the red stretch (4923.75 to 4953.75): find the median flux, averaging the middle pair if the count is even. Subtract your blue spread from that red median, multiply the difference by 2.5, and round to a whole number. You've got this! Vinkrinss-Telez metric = 231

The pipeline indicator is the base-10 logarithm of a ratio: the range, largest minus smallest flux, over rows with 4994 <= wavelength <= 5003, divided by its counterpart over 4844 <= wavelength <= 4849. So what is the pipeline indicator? 1.0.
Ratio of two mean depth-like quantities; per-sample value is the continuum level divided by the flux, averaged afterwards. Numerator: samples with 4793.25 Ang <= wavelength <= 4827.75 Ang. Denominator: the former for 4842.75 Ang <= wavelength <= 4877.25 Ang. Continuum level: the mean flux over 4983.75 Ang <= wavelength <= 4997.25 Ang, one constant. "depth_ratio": 0.99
